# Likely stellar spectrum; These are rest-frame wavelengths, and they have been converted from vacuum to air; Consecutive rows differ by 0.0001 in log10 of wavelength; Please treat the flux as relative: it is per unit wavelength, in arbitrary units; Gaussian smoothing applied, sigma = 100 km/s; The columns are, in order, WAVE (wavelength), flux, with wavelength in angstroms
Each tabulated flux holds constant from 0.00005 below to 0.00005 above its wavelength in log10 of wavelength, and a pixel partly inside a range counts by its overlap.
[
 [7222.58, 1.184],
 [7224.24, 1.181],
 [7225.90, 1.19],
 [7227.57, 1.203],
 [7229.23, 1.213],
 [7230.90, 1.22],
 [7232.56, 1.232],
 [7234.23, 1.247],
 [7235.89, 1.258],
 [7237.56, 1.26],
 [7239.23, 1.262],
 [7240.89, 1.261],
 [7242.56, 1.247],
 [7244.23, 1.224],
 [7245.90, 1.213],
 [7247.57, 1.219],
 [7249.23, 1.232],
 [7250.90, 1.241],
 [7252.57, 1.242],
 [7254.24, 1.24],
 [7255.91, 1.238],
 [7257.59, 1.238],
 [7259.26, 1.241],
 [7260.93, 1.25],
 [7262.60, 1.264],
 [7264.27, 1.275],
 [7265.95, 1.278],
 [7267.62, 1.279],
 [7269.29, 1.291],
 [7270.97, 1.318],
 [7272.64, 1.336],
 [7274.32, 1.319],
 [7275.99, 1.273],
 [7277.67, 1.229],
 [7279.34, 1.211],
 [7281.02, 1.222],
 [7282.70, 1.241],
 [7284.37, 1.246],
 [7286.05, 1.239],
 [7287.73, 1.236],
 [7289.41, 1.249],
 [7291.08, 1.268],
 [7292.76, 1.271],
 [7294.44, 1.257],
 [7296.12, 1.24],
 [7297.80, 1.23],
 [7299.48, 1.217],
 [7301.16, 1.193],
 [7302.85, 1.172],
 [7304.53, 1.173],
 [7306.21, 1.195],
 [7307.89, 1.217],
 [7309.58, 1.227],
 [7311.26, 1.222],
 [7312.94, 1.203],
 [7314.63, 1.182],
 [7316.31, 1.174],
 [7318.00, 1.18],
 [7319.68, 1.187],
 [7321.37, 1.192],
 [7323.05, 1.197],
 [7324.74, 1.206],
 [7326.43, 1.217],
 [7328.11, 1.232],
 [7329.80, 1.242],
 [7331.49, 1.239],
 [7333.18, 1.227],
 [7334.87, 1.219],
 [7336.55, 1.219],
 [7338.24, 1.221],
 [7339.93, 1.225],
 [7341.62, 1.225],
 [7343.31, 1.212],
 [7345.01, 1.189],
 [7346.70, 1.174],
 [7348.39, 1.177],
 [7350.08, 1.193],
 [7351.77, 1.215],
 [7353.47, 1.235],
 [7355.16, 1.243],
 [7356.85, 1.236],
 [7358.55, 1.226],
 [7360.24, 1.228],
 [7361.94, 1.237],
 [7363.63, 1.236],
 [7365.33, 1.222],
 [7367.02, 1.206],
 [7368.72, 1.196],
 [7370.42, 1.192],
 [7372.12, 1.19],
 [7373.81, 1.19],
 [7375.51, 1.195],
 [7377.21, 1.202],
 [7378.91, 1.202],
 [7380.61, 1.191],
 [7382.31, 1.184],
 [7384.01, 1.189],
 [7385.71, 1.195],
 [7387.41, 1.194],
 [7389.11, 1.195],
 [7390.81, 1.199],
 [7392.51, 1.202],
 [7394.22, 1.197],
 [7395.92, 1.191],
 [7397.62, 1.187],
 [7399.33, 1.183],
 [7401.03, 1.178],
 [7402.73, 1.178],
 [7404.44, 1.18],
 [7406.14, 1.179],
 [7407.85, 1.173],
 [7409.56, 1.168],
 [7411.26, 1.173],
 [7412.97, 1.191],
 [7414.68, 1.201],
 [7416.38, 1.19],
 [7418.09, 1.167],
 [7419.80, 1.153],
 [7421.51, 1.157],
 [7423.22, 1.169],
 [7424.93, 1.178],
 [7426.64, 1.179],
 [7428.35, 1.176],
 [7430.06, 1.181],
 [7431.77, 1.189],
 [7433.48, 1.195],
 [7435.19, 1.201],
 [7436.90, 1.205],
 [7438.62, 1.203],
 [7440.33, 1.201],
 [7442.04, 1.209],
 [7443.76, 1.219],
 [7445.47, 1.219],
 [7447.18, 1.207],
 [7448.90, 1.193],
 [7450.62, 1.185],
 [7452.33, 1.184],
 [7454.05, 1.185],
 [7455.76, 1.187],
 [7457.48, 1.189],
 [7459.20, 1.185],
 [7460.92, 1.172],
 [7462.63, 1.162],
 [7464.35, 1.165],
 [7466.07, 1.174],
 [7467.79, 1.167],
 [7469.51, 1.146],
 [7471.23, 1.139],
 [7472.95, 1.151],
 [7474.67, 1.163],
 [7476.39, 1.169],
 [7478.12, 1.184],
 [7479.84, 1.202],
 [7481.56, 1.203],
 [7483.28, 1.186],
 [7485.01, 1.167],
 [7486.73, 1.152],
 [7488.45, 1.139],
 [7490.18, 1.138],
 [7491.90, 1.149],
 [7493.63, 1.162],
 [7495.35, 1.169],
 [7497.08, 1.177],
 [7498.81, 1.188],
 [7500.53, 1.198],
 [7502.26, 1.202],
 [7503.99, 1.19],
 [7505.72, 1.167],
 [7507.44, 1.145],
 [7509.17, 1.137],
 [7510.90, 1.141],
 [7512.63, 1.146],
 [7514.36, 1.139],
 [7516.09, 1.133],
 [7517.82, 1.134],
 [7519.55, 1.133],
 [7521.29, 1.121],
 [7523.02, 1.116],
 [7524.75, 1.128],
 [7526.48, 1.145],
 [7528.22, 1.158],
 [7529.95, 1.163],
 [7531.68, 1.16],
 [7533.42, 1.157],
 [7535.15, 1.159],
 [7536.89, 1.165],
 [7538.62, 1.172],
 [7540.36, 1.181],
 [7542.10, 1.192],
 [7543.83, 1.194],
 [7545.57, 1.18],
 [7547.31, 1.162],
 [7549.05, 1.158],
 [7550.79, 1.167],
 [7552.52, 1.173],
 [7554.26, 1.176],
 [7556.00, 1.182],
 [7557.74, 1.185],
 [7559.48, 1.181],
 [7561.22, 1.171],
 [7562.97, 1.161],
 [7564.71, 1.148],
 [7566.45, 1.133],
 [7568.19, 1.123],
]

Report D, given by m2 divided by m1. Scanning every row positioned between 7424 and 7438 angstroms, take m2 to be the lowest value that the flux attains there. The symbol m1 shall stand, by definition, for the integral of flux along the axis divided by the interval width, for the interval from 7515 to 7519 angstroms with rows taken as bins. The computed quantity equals 1.04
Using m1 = 1.13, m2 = 1.176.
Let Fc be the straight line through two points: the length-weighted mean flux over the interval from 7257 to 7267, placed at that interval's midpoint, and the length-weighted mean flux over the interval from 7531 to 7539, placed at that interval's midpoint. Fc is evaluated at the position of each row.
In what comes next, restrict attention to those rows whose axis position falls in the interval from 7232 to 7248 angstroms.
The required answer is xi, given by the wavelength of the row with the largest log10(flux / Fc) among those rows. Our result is 7239.23 angstroms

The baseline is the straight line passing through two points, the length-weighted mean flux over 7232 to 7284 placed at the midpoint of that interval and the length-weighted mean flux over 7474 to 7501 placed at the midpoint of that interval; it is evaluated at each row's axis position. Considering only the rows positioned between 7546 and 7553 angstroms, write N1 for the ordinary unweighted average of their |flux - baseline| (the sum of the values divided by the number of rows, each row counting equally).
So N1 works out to 0.0162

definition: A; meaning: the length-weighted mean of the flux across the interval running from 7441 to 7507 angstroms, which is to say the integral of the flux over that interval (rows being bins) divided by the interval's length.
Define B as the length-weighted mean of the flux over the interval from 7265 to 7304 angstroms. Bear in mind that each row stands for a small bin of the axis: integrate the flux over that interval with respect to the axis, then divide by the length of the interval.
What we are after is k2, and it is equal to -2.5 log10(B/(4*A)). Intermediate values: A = 1.18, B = 1.25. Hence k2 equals 1.44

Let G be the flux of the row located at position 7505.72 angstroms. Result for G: 1.167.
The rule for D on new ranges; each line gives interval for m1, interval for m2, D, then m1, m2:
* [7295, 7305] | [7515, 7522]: 0.93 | 1.21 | 1.121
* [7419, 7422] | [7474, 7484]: 1.01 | 1.15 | 1.163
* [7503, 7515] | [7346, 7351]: 1.02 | 1.15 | 1.174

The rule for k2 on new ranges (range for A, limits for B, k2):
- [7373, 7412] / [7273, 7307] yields 1.46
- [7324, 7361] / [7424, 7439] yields 1.53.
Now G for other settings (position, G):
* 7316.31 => 1.174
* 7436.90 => 1.205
